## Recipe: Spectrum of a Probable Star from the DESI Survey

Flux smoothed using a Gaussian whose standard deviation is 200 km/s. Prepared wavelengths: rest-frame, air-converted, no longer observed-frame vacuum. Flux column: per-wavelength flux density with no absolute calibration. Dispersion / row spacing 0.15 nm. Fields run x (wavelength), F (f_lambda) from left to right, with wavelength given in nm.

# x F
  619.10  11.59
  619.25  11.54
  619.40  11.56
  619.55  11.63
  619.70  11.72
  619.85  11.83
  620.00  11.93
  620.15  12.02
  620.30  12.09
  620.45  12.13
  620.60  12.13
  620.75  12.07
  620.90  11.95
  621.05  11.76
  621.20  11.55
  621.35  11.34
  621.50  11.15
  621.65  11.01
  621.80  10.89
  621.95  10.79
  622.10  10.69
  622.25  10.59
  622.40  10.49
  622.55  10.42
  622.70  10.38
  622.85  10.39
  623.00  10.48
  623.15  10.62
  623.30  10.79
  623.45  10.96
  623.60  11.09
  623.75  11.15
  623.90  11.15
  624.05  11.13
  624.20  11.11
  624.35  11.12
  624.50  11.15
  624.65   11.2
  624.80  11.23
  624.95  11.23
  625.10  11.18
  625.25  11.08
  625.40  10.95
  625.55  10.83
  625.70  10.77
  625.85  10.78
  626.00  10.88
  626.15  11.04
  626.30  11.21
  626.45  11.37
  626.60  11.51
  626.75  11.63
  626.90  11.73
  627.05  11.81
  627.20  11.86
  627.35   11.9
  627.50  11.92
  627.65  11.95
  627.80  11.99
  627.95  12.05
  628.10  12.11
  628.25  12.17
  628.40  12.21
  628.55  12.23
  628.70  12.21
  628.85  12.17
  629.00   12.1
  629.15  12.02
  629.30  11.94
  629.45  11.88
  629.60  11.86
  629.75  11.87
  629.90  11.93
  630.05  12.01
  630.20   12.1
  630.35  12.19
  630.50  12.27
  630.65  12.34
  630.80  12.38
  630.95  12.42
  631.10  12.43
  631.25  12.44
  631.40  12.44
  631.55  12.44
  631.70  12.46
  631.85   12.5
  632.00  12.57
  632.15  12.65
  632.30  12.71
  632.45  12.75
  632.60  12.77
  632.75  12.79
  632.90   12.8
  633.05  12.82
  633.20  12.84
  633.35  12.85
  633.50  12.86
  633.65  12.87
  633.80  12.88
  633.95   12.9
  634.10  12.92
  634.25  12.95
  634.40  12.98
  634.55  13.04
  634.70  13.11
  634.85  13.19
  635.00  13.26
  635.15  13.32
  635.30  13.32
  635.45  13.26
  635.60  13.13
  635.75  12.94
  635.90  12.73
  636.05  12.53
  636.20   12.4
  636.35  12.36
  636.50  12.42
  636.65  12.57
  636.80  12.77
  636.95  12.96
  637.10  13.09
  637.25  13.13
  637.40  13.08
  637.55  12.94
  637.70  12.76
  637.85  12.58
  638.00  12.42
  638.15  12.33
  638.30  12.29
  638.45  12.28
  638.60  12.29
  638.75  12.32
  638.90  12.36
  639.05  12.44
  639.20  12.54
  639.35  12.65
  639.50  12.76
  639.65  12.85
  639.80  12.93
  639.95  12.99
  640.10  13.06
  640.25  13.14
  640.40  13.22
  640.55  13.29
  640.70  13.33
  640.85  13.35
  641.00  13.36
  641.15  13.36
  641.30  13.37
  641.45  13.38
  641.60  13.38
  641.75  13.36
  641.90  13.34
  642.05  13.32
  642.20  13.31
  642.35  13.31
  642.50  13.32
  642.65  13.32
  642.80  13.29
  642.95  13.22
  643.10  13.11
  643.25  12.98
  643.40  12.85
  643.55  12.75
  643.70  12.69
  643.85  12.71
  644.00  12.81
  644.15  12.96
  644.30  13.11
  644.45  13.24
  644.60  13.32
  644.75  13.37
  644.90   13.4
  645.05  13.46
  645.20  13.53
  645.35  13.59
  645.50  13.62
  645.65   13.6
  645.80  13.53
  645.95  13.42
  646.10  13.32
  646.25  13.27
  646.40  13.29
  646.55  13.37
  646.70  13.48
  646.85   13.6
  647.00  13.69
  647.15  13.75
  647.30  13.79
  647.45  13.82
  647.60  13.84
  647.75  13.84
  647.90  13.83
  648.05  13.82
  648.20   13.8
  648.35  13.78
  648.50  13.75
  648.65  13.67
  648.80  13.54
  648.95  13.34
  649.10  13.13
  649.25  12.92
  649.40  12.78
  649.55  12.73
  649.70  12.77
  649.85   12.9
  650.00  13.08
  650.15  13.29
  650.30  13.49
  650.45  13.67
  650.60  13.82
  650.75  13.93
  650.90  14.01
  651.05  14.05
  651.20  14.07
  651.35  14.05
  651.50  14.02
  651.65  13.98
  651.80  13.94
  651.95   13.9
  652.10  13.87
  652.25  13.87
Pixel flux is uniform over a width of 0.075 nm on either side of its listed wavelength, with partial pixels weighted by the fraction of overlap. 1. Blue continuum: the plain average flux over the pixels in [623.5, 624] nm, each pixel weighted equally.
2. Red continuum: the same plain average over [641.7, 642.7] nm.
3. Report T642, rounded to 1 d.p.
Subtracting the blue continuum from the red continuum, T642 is 2.2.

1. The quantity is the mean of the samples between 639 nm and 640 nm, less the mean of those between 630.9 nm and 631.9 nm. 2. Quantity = 0.29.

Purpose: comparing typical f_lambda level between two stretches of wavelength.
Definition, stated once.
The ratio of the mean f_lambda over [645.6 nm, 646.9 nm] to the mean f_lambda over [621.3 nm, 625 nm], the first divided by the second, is 1.23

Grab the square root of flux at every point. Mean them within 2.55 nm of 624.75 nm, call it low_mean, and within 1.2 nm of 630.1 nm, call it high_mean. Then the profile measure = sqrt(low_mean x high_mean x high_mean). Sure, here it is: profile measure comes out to 6.35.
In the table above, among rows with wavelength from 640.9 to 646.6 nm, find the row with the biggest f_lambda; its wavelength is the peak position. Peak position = 645.50 nm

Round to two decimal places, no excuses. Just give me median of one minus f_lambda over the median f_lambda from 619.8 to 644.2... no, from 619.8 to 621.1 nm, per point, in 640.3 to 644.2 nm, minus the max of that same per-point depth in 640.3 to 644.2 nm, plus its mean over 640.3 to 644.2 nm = -0.15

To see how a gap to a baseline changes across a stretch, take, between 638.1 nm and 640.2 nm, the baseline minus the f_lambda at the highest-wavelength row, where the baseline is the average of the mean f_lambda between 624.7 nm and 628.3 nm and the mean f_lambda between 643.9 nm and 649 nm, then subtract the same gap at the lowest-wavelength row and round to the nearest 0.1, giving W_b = -0.7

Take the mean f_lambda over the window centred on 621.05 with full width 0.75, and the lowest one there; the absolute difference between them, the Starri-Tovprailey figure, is 0.39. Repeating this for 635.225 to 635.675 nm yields 0.11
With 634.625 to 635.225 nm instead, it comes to 0.11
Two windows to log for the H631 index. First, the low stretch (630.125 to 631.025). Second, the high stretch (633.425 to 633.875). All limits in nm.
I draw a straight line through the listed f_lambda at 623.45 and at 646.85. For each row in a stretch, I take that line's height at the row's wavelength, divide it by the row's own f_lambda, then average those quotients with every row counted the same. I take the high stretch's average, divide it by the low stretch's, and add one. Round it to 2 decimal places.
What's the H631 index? 1.98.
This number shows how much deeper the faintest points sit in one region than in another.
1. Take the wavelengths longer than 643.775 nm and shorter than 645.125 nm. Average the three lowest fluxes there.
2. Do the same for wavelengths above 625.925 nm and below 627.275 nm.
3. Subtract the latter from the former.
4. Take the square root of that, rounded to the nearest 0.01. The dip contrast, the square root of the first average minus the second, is 1.34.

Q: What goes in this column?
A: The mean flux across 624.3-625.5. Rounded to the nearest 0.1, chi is 11.1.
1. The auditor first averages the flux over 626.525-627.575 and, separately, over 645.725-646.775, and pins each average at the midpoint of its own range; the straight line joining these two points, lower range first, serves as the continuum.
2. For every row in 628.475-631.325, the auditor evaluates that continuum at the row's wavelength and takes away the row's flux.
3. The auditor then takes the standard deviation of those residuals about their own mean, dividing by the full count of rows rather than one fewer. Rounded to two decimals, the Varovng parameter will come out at 0.17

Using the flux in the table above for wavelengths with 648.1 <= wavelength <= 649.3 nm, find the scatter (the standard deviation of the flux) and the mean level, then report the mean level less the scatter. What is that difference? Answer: 13.2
